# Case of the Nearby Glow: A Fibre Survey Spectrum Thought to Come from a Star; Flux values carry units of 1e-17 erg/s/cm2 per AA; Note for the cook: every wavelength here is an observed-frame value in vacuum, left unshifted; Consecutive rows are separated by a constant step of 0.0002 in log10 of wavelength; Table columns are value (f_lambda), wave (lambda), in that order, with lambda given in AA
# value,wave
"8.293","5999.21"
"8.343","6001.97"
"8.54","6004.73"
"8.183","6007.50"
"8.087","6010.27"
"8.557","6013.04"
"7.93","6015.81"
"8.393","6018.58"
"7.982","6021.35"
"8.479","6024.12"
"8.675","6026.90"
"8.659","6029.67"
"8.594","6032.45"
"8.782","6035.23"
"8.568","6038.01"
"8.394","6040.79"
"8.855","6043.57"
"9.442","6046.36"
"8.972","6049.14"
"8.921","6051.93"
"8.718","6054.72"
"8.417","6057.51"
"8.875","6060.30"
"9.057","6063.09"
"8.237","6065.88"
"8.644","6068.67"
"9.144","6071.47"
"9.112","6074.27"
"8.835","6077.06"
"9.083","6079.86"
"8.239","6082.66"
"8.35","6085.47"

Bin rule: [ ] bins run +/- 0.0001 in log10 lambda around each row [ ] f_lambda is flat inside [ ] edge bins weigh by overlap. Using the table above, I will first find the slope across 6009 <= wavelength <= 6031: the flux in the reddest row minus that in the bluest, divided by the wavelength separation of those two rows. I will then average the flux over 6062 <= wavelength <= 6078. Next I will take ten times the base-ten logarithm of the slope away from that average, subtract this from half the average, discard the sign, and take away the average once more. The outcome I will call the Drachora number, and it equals 11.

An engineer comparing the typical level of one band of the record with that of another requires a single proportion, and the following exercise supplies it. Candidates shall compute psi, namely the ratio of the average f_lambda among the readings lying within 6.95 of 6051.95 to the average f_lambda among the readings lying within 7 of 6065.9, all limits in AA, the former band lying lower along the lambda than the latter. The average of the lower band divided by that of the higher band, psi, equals 1.01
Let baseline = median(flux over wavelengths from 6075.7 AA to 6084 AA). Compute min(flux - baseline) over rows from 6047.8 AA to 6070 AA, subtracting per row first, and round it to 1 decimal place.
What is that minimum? -0.6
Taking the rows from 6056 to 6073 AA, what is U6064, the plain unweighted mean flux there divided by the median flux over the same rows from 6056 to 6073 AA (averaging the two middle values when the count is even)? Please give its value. 1.00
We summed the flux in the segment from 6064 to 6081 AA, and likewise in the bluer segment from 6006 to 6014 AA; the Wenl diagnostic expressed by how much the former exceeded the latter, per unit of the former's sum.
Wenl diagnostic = 0.5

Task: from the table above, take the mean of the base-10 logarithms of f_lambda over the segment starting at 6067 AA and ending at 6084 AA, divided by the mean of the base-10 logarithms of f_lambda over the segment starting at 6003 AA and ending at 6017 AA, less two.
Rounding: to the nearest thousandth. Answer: -0.968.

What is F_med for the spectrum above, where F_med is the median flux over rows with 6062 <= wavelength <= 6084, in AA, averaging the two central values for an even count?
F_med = 8.95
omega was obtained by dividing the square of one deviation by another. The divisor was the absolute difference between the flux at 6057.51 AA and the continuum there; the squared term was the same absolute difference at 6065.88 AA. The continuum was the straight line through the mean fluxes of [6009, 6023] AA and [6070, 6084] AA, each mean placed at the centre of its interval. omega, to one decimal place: 1.1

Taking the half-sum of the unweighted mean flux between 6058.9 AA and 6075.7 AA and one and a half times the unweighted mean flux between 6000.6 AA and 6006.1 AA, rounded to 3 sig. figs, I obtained 10.8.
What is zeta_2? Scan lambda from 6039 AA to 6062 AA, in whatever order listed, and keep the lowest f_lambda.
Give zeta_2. 8.394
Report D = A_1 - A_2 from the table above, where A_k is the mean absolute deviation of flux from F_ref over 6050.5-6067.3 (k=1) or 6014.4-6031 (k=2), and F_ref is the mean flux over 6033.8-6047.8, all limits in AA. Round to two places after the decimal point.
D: -0.21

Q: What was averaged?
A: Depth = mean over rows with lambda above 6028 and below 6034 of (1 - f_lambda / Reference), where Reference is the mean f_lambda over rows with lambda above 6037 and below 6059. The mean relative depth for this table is 0.018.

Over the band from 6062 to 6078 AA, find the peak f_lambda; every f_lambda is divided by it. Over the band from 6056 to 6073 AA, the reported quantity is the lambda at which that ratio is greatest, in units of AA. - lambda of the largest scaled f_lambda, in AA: 6071.47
